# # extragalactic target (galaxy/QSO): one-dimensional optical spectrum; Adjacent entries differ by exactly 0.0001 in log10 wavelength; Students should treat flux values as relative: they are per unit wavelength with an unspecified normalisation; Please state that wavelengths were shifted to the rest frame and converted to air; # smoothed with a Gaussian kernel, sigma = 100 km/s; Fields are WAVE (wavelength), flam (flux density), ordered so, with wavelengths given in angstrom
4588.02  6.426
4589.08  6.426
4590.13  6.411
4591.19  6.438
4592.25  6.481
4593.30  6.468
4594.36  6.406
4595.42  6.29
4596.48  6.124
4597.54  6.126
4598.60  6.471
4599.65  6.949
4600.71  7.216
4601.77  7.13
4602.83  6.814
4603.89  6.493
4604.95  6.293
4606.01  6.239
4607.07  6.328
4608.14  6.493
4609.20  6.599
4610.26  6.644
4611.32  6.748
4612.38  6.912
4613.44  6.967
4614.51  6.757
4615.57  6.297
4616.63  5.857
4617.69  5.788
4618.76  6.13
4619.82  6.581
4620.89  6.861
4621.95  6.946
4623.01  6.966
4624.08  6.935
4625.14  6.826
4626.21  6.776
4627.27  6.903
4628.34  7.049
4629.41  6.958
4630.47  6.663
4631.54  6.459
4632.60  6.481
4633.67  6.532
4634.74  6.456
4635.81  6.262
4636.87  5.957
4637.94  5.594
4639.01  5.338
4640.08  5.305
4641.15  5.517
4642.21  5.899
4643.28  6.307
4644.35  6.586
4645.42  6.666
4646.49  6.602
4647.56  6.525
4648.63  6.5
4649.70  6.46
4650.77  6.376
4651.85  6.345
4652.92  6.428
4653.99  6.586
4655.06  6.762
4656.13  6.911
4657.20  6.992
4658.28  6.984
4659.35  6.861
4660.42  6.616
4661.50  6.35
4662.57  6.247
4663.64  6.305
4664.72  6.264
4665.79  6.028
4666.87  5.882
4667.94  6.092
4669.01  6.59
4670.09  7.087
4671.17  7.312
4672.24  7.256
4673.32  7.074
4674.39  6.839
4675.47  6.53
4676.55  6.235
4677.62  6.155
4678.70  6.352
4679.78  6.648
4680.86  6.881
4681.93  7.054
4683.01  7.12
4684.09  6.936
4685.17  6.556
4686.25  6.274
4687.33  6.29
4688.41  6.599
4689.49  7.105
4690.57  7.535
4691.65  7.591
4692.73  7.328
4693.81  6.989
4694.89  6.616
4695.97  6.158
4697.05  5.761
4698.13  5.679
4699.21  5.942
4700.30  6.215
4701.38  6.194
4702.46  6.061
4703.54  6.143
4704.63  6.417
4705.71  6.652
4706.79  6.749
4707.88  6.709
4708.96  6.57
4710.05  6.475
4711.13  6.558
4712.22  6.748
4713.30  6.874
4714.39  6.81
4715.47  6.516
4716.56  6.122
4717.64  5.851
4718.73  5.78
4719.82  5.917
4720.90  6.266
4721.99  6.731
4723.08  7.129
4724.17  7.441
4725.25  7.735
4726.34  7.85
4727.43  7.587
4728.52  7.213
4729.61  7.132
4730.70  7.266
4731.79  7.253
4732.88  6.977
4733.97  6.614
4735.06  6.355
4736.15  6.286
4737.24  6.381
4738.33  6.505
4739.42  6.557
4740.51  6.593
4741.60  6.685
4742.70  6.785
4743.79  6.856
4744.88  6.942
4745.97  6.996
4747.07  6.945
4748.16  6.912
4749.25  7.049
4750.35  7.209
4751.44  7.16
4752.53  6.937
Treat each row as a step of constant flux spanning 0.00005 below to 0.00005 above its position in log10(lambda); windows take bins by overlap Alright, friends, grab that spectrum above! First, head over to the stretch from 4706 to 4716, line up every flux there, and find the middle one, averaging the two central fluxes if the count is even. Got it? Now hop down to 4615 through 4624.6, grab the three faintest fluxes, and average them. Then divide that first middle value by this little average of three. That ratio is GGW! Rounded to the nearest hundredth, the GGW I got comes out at 1.13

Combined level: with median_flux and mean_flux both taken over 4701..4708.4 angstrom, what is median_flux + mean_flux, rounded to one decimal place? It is 12.8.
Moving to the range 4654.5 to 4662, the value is 13.6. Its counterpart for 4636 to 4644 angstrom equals 11.3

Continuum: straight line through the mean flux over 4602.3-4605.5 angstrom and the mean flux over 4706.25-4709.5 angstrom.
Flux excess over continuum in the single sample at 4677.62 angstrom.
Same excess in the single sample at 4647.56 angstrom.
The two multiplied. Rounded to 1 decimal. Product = 0.0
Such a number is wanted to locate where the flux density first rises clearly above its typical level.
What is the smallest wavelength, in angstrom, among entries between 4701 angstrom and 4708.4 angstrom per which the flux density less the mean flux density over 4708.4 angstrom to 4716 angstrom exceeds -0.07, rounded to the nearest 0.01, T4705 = 4705.71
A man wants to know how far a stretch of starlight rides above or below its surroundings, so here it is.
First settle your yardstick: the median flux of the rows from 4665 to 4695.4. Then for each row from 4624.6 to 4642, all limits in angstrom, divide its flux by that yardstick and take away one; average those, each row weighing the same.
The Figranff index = -0.06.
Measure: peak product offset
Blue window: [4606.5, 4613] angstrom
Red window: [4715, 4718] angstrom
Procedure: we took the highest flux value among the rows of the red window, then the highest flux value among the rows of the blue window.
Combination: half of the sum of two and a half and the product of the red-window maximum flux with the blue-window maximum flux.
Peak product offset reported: 23.8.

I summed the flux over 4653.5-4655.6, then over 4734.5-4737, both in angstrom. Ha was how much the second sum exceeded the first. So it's -0.7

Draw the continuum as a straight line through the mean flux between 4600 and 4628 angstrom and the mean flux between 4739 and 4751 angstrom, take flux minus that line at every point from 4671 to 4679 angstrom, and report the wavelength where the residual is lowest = 4677.62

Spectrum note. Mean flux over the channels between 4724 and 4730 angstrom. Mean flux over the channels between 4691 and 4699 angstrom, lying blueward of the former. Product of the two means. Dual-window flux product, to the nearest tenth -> 49.4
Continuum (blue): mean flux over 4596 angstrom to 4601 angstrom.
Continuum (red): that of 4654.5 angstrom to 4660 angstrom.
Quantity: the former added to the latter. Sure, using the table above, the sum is 13.5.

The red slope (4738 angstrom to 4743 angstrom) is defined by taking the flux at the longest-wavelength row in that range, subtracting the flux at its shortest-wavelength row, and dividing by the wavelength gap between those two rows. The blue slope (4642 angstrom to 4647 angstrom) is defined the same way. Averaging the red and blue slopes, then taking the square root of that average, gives 0.34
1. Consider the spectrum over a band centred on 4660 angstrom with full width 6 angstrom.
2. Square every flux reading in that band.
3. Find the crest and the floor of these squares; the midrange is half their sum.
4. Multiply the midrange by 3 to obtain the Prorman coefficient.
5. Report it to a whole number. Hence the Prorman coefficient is 132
